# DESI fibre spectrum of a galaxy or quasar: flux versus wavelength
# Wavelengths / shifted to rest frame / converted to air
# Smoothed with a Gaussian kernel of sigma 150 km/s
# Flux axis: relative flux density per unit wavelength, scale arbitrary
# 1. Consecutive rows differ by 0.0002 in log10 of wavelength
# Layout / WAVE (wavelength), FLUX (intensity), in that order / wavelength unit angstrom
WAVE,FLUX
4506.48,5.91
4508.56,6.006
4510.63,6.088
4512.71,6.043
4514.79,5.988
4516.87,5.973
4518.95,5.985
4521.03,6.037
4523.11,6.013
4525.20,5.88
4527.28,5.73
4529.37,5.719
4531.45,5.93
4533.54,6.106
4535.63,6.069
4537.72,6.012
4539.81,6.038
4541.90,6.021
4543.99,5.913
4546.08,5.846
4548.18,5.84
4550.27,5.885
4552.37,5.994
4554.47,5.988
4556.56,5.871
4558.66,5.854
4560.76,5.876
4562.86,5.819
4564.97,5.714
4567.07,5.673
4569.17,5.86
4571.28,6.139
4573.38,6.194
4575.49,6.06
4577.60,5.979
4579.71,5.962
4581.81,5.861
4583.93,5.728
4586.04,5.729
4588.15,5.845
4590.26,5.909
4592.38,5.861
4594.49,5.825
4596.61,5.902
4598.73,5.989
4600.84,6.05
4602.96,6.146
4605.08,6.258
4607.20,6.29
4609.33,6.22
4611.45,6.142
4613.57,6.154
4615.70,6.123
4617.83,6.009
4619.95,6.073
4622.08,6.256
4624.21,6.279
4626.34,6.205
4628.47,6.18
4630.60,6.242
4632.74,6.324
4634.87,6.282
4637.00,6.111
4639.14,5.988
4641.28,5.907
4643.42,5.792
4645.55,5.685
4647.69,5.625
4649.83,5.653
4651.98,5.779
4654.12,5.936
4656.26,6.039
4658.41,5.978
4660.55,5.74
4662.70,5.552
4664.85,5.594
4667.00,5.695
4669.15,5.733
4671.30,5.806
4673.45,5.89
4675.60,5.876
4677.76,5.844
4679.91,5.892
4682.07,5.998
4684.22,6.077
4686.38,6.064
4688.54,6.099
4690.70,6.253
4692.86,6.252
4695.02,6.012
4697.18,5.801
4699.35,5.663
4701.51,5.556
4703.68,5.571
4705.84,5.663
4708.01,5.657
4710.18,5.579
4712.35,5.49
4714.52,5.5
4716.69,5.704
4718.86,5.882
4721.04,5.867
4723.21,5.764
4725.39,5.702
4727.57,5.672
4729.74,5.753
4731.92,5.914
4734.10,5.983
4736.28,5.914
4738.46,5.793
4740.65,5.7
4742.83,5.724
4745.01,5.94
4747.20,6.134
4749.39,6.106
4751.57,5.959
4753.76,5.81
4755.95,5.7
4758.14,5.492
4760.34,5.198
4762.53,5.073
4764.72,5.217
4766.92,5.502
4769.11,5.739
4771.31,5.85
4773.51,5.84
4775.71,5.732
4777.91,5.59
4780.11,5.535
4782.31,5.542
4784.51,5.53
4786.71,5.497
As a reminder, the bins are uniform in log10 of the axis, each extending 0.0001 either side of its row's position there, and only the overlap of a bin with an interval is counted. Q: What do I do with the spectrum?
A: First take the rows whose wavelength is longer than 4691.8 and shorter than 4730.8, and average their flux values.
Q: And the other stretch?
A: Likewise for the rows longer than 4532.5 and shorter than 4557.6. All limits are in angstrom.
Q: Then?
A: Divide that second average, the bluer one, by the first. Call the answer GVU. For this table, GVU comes 1.04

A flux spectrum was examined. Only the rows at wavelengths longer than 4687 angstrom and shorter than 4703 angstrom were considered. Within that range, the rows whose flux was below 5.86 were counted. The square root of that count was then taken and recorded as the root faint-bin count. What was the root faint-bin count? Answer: 1.73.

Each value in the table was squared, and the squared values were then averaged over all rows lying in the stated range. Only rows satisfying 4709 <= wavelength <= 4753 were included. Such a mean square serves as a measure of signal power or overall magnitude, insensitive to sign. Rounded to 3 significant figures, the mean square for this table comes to 33.7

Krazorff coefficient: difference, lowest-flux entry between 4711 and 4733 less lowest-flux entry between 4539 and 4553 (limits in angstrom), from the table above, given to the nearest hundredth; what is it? -0.35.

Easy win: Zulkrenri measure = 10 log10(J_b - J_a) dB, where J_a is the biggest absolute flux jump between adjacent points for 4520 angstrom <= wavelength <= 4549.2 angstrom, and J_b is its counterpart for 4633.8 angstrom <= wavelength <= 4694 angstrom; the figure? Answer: -15.7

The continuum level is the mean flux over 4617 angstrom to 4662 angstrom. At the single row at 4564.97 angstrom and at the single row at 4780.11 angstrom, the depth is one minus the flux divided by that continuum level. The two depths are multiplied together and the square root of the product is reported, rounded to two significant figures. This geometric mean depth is 0.061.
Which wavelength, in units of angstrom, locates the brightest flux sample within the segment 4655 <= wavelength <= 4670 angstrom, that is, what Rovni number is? 4656.26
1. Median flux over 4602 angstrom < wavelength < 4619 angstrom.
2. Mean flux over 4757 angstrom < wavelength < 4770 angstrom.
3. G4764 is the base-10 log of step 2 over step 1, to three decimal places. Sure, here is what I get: -0.059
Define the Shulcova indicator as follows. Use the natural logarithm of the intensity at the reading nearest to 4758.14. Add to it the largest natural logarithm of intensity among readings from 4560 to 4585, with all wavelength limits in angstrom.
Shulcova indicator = 3.53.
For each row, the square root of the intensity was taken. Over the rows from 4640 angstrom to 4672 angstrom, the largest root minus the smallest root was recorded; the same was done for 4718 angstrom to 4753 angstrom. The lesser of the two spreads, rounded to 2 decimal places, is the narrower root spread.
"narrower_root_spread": 0.10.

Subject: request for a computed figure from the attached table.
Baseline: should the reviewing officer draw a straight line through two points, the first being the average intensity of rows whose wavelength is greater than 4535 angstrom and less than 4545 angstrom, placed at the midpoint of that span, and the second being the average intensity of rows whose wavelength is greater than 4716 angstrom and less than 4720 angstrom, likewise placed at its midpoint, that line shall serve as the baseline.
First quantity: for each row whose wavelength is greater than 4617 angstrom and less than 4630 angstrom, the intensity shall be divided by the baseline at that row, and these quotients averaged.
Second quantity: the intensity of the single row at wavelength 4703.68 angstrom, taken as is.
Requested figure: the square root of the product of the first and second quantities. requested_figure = 2.41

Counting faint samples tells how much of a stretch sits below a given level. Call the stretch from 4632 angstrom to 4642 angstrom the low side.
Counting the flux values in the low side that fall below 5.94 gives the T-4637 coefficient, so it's 1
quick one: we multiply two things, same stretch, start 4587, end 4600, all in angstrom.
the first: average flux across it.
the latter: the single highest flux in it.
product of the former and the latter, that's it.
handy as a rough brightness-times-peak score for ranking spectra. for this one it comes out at 35.3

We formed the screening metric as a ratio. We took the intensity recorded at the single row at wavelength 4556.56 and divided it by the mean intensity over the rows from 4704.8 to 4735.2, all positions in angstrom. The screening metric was 1.03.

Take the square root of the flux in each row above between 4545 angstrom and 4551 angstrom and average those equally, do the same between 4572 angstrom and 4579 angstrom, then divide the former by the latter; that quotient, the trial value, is 0.98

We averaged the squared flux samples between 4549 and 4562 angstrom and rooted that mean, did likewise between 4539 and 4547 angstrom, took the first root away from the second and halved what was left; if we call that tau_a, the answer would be 0.0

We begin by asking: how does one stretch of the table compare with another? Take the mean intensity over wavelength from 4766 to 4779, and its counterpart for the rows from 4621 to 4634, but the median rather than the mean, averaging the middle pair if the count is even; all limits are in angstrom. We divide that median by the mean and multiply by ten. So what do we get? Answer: 10.9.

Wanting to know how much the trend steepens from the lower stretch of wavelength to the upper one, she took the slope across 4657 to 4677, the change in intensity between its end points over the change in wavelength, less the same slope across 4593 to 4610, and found -0.033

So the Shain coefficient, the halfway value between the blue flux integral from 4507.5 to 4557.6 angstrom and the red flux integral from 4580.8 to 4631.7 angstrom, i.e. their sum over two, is 303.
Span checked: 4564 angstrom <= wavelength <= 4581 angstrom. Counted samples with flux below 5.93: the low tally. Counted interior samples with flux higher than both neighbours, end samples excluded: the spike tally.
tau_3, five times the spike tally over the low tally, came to 1.7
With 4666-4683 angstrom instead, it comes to 0.7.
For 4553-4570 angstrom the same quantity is 0.7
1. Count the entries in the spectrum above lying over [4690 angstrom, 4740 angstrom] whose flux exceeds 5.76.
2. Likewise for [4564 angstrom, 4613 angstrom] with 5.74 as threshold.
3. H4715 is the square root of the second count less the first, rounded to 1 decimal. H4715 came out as 2.8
